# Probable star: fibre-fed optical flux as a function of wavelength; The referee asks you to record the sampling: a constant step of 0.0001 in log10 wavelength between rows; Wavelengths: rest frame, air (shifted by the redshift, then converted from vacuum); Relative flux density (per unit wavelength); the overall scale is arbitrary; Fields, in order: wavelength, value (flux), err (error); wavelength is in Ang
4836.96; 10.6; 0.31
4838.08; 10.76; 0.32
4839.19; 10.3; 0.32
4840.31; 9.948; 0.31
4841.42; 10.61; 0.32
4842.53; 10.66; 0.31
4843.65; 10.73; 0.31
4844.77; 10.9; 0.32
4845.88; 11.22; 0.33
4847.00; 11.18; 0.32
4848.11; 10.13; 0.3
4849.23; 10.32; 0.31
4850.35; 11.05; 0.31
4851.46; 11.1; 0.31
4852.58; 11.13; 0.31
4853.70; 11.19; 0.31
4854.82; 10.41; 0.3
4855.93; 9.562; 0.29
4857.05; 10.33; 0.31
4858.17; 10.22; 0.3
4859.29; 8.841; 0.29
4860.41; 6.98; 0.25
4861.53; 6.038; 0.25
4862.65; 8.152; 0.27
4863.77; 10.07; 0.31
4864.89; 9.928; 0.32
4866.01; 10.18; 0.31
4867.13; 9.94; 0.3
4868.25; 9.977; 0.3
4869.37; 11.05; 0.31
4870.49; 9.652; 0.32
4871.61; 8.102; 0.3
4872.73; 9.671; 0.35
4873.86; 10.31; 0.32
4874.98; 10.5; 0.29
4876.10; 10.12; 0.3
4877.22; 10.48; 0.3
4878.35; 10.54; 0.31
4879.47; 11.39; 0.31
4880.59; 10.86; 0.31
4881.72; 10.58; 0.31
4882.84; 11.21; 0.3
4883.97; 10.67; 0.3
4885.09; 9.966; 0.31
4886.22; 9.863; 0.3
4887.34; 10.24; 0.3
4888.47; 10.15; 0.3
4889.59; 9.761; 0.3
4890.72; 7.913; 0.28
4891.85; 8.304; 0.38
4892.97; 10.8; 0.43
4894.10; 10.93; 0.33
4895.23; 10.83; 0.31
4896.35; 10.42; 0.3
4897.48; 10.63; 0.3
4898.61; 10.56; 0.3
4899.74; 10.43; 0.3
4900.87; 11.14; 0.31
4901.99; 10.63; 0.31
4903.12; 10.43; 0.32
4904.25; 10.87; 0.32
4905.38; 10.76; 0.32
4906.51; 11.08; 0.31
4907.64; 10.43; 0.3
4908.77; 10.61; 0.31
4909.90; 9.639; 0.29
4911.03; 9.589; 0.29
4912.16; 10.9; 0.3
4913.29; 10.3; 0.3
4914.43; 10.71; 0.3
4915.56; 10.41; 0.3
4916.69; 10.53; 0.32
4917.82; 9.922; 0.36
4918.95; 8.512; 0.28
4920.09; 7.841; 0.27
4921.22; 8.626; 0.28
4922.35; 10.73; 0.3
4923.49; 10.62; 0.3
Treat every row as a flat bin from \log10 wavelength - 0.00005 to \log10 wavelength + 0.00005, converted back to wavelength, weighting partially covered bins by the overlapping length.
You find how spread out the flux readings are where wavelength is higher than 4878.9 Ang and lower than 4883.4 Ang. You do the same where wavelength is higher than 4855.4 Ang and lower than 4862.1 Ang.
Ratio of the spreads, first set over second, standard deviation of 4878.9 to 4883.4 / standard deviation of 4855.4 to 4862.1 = 0.2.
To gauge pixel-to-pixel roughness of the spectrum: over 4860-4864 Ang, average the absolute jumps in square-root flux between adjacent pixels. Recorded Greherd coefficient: 0.30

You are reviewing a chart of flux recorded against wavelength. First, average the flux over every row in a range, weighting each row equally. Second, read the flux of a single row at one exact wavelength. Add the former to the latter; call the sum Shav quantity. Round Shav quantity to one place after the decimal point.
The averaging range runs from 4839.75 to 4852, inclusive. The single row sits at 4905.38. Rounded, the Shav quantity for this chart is 21.5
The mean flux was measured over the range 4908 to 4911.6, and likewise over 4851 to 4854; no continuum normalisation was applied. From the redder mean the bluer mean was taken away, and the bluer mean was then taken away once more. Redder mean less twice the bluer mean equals -12.3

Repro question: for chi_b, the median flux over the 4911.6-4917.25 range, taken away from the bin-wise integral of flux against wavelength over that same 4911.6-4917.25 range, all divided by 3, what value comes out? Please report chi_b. 16.4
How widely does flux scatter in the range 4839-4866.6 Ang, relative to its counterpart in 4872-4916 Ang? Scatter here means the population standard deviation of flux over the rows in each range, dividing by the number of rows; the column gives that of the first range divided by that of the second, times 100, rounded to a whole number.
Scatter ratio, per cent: 188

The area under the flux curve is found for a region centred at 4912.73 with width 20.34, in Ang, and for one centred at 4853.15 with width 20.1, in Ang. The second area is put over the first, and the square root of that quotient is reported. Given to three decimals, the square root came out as 0.987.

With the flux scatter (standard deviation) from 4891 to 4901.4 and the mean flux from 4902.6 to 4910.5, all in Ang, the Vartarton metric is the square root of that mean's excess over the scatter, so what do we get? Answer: 3.12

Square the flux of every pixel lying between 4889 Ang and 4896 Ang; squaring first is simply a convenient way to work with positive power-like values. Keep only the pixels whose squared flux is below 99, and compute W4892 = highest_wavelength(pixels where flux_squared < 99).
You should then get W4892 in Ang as 4891.85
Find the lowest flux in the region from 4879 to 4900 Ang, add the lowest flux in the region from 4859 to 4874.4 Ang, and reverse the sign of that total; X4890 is -14.0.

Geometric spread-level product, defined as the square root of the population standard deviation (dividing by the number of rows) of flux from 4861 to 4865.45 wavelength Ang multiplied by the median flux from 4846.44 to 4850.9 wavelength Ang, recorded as 4.18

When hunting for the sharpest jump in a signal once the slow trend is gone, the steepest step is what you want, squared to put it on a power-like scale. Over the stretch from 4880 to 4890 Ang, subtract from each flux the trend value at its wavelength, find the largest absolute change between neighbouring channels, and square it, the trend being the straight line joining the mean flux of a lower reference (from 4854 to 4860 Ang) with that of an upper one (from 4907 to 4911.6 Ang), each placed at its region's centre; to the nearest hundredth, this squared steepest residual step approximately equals 0.50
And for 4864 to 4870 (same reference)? 1.14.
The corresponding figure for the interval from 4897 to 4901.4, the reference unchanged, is 0.50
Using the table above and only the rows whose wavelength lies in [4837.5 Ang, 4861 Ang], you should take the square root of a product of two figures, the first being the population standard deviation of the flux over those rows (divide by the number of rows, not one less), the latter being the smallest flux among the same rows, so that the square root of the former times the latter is 2.58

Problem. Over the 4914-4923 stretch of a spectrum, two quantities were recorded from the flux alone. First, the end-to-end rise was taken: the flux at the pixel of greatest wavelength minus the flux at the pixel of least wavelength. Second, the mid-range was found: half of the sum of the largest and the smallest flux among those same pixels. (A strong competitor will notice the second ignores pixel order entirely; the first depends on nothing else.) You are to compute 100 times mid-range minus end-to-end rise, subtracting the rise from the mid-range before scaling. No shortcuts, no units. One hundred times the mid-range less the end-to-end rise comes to 927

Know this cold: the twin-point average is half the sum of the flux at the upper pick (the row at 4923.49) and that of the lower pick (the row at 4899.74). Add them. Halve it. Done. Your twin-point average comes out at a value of 10.5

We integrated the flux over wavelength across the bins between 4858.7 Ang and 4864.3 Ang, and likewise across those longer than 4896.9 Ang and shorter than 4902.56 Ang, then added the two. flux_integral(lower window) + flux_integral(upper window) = 105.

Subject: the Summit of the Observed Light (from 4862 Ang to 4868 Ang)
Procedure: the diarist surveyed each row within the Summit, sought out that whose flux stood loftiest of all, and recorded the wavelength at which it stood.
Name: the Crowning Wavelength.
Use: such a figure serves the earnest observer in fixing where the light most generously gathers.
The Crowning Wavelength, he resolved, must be 4866.01 Ang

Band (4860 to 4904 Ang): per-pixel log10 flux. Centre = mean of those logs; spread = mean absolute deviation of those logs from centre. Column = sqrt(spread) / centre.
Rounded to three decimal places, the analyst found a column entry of 0.196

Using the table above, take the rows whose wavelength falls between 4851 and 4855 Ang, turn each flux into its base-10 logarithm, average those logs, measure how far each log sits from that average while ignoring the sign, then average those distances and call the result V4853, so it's 0.011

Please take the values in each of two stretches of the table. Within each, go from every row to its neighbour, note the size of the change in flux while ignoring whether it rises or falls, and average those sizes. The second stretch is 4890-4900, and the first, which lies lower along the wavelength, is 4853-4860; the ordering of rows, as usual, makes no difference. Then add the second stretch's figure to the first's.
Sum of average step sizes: 1.27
